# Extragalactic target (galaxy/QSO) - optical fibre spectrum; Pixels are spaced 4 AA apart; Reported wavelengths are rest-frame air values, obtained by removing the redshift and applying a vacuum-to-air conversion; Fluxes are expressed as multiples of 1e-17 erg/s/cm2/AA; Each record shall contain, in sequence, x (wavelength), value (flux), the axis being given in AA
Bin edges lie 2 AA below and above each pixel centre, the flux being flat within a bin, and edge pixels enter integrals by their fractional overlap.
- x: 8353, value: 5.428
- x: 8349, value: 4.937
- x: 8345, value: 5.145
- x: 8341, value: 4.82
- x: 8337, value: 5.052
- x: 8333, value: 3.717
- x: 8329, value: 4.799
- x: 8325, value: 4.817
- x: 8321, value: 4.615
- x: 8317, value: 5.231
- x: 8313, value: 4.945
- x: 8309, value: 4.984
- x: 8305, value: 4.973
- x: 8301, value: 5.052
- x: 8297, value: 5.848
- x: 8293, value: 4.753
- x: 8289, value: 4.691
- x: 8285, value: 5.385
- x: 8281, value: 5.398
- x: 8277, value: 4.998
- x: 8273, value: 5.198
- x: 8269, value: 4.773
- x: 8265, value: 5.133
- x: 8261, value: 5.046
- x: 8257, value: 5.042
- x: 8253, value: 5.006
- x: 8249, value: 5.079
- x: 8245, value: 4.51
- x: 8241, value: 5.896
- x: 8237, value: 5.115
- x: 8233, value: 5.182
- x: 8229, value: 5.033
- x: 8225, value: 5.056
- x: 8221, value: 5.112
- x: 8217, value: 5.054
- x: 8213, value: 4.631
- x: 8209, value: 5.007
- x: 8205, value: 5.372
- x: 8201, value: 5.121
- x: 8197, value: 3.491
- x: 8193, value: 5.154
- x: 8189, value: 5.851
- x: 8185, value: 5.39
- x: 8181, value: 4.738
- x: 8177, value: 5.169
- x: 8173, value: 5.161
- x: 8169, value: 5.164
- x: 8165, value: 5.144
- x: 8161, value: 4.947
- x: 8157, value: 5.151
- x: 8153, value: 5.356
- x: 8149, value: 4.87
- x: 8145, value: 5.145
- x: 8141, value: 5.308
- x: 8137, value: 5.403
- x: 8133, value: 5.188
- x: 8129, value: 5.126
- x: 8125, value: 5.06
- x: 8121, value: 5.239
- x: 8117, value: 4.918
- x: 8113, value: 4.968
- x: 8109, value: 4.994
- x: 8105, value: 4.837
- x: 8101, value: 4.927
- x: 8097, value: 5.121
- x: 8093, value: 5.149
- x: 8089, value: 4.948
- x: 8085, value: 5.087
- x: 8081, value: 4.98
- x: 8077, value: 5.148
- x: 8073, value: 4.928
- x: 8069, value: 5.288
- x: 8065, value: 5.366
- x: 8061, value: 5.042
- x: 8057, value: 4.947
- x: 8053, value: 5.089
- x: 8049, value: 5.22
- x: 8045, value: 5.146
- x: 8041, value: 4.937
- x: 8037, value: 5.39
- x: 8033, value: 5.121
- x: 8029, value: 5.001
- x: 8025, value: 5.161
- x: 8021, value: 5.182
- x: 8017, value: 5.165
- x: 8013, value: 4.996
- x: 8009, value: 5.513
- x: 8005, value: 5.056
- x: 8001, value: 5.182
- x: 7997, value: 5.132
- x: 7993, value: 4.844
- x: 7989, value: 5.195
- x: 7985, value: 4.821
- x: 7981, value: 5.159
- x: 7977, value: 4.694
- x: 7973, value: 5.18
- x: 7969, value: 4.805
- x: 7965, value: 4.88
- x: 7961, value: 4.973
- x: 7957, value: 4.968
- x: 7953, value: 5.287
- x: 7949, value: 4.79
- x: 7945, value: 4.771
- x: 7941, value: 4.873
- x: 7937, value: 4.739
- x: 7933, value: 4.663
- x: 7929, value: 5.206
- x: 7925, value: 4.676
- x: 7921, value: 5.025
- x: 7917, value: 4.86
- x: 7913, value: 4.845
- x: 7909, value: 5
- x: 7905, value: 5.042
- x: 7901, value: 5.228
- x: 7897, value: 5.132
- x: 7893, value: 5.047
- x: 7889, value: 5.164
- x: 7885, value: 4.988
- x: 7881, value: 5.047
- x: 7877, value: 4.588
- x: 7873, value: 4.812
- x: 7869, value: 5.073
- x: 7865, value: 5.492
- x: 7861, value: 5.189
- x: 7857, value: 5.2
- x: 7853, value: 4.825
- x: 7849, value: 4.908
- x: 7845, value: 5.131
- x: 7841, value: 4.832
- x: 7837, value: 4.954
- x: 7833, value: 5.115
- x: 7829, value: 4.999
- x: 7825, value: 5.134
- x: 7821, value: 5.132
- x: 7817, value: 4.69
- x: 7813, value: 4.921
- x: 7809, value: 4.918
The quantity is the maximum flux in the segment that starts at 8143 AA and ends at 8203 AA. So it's 5.851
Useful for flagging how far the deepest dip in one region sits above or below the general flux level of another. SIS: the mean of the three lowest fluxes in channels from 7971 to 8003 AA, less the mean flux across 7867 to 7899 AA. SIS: -0.20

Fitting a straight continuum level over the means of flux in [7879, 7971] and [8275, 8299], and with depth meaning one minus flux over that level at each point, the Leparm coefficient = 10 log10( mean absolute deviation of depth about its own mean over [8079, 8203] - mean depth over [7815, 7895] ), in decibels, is -12.3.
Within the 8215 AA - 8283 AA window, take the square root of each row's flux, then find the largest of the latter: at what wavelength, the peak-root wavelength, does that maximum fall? 8241 AA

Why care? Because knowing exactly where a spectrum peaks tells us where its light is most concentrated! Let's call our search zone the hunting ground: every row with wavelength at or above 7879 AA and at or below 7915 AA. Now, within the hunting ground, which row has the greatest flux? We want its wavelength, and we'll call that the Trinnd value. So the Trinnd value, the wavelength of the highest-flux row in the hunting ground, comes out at 7901 AA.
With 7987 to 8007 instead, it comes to 7989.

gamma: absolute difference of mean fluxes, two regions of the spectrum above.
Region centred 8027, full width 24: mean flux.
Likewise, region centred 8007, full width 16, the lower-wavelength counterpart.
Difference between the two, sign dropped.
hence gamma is 0.02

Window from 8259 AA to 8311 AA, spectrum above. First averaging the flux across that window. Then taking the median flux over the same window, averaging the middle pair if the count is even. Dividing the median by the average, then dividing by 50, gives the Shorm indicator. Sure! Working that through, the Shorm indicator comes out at 0.0198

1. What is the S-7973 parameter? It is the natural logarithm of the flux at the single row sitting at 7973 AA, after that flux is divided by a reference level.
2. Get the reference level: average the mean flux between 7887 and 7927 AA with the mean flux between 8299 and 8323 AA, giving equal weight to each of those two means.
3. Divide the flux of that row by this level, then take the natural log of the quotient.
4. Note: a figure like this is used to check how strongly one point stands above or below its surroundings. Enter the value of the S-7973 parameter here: 0.039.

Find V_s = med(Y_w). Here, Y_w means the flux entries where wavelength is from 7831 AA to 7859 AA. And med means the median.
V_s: 4.95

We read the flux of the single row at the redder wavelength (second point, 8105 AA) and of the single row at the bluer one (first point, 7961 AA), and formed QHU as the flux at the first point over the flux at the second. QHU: 1.03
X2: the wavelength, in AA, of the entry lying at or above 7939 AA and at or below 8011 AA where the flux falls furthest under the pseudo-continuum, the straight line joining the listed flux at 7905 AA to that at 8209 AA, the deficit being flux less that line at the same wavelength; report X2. 7977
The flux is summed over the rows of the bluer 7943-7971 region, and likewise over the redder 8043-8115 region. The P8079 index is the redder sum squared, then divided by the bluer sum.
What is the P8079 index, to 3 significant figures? 241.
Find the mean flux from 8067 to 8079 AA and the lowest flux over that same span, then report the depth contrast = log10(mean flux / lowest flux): 0.017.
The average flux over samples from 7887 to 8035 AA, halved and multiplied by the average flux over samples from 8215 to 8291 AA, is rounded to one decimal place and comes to 12.8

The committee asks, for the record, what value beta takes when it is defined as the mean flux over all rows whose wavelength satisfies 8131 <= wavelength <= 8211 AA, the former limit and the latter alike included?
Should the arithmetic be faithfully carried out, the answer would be 5.11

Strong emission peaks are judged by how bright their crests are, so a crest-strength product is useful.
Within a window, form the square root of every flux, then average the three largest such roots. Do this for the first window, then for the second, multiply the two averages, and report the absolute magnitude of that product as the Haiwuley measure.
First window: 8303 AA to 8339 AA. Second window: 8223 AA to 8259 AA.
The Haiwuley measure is 5.238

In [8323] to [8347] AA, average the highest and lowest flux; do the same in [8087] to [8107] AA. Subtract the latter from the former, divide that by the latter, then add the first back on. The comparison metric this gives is 4.32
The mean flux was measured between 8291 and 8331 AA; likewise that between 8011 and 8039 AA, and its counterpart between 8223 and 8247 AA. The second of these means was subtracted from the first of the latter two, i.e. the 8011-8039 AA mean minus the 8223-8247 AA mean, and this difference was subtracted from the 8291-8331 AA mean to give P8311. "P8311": 4.99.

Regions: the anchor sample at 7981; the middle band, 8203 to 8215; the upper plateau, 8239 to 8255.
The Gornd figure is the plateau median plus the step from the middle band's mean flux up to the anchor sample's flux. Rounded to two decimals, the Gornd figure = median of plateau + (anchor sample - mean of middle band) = 5.20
